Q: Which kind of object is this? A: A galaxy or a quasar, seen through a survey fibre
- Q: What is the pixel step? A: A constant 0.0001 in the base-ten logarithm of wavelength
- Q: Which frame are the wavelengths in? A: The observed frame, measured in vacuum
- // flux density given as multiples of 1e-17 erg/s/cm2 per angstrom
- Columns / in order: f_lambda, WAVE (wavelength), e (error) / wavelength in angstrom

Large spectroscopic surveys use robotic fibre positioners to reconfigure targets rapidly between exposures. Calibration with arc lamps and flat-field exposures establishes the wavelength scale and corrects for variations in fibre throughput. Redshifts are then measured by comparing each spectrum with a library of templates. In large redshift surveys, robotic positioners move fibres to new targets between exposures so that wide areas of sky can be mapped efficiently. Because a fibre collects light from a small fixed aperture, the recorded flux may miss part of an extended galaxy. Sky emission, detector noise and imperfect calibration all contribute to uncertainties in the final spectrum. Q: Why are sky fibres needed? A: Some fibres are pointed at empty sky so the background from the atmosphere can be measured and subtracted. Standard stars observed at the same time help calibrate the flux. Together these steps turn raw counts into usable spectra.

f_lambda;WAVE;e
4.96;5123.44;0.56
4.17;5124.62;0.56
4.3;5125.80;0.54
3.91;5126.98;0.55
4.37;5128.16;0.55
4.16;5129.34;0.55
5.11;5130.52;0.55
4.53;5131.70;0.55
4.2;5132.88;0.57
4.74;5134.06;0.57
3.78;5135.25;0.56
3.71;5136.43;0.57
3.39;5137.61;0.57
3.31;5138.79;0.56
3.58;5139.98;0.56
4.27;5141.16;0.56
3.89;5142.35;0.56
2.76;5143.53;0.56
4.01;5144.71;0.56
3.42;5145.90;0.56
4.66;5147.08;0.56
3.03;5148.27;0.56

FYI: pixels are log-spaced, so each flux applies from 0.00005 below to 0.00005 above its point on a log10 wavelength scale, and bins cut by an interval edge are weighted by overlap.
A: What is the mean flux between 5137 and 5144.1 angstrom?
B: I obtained 3.5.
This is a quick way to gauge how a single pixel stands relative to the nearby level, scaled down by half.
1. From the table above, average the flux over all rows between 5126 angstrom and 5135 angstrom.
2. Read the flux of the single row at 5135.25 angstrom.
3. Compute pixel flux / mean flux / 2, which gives 0.43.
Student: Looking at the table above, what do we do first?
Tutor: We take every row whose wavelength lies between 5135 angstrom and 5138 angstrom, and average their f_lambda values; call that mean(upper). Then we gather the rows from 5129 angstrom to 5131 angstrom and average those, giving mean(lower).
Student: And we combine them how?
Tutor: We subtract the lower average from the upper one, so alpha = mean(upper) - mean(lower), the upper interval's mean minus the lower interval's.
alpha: -1.0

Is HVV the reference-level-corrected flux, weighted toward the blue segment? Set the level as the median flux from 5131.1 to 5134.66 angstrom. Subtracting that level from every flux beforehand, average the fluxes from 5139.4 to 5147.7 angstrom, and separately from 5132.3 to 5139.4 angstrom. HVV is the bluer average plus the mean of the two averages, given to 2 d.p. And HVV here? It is -1.38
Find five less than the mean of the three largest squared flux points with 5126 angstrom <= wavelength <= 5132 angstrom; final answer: 17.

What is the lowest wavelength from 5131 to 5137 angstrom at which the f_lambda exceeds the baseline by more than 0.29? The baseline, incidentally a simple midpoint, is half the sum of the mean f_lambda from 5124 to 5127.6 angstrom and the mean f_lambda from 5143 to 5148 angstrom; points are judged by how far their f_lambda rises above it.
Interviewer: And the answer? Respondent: 5131.70 angstrom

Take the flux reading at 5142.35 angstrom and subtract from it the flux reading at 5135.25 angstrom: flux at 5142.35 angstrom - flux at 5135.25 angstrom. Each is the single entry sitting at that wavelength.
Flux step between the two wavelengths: 0.1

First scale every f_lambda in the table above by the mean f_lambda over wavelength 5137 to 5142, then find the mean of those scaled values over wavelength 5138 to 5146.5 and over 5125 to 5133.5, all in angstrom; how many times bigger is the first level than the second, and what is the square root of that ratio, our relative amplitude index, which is 0.91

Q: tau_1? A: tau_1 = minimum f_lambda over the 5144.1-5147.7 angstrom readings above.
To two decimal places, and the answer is 3.42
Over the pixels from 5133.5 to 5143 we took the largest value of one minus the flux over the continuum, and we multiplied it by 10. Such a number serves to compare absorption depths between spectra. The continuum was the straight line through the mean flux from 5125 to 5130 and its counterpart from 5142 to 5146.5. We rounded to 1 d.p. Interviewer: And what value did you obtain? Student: 1.1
